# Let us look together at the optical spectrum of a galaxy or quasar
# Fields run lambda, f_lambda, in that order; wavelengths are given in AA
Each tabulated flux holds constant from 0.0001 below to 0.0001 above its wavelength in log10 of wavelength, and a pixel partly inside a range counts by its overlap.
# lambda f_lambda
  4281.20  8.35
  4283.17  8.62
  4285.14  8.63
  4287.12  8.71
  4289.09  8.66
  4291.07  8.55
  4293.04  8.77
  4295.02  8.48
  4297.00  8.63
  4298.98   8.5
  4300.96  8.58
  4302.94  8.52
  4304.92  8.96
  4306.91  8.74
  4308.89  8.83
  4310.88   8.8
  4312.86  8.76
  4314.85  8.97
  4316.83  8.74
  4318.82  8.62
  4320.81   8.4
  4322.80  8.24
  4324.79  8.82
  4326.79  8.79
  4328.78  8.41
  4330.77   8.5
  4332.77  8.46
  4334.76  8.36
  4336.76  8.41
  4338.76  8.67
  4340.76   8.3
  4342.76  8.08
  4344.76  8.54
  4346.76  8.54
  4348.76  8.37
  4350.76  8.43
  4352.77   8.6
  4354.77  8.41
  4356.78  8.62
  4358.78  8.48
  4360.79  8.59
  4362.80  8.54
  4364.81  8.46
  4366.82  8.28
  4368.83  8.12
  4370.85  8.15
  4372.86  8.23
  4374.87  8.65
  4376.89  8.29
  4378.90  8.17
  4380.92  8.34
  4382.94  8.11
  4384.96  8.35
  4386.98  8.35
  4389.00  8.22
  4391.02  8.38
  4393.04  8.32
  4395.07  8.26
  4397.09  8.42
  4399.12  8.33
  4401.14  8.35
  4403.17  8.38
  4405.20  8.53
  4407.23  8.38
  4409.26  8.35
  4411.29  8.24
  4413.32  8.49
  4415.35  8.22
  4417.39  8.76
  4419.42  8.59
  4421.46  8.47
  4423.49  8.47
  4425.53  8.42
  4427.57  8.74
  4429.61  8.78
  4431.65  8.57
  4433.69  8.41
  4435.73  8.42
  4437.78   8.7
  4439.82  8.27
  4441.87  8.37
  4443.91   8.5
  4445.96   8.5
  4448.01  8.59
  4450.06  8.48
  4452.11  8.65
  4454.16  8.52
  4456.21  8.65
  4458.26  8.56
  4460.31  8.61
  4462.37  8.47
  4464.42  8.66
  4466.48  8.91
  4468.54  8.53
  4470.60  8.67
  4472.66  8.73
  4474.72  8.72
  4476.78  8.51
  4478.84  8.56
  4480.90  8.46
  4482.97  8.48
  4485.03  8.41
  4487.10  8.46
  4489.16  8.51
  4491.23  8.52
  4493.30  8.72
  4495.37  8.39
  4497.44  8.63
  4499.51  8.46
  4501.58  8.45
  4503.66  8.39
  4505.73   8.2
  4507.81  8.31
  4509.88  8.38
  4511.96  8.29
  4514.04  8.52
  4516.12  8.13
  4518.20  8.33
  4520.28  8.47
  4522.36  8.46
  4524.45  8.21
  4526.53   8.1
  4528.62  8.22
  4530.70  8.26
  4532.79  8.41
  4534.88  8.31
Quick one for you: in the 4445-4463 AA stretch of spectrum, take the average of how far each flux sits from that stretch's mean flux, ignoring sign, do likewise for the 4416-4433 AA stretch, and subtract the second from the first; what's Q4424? -0.06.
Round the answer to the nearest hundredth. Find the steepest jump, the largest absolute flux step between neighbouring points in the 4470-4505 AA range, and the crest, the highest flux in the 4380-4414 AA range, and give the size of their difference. 8.20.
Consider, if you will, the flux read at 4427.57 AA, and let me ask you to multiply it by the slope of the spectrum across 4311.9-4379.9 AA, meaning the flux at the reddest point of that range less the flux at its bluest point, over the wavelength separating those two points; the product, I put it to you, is -0.078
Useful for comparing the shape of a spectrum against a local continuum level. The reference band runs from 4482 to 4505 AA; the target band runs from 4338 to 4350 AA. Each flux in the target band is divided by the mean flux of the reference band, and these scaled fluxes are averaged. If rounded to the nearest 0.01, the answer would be 0.99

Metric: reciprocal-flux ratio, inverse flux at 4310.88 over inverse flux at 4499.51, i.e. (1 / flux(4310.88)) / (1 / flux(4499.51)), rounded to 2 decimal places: 0.96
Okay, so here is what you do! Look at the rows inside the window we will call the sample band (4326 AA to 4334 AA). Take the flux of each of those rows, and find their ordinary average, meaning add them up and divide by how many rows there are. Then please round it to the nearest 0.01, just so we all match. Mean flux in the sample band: 8.54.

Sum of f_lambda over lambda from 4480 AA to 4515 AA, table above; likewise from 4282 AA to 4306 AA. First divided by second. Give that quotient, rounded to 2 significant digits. 1.4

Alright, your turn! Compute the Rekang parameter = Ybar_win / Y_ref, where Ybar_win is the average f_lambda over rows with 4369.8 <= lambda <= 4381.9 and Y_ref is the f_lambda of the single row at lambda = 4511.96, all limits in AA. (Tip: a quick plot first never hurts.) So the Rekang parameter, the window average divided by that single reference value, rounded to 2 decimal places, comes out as 1.00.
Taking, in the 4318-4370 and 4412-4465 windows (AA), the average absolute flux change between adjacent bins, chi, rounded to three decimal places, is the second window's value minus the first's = -0.022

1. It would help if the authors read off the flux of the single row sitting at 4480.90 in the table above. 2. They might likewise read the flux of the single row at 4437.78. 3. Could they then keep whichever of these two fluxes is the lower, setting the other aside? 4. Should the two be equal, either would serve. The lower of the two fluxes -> 8.46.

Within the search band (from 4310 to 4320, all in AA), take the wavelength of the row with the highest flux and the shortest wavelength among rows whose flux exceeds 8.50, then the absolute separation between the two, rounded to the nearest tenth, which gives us 4.0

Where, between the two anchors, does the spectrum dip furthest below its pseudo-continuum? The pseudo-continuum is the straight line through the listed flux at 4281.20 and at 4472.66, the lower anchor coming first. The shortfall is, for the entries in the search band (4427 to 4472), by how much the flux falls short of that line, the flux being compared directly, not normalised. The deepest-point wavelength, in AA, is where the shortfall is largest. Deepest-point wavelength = 4439.82 AA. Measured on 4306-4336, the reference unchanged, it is 4322.80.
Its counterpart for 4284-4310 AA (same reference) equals 4295.02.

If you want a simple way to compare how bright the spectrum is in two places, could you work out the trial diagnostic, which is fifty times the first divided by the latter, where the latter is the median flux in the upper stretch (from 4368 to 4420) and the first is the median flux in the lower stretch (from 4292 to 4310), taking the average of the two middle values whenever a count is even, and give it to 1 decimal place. 51.7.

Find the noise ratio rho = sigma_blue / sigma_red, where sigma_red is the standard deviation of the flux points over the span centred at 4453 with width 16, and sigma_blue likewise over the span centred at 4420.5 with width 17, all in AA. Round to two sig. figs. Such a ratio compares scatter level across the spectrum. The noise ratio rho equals 2.7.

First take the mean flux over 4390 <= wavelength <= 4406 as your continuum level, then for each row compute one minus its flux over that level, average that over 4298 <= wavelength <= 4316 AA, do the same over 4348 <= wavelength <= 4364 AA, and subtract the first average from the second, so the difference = 0.028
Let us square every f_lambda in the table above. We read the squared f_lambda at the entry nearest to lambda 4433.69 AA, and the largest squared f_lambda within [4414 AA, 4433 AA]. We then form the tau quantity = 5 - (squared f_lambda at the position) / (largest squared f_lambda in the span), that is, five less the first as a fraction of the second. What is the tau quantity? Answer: 4.08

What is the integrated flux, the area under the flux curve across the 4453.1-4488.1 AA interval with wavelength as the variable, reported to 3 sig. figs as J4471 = 300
